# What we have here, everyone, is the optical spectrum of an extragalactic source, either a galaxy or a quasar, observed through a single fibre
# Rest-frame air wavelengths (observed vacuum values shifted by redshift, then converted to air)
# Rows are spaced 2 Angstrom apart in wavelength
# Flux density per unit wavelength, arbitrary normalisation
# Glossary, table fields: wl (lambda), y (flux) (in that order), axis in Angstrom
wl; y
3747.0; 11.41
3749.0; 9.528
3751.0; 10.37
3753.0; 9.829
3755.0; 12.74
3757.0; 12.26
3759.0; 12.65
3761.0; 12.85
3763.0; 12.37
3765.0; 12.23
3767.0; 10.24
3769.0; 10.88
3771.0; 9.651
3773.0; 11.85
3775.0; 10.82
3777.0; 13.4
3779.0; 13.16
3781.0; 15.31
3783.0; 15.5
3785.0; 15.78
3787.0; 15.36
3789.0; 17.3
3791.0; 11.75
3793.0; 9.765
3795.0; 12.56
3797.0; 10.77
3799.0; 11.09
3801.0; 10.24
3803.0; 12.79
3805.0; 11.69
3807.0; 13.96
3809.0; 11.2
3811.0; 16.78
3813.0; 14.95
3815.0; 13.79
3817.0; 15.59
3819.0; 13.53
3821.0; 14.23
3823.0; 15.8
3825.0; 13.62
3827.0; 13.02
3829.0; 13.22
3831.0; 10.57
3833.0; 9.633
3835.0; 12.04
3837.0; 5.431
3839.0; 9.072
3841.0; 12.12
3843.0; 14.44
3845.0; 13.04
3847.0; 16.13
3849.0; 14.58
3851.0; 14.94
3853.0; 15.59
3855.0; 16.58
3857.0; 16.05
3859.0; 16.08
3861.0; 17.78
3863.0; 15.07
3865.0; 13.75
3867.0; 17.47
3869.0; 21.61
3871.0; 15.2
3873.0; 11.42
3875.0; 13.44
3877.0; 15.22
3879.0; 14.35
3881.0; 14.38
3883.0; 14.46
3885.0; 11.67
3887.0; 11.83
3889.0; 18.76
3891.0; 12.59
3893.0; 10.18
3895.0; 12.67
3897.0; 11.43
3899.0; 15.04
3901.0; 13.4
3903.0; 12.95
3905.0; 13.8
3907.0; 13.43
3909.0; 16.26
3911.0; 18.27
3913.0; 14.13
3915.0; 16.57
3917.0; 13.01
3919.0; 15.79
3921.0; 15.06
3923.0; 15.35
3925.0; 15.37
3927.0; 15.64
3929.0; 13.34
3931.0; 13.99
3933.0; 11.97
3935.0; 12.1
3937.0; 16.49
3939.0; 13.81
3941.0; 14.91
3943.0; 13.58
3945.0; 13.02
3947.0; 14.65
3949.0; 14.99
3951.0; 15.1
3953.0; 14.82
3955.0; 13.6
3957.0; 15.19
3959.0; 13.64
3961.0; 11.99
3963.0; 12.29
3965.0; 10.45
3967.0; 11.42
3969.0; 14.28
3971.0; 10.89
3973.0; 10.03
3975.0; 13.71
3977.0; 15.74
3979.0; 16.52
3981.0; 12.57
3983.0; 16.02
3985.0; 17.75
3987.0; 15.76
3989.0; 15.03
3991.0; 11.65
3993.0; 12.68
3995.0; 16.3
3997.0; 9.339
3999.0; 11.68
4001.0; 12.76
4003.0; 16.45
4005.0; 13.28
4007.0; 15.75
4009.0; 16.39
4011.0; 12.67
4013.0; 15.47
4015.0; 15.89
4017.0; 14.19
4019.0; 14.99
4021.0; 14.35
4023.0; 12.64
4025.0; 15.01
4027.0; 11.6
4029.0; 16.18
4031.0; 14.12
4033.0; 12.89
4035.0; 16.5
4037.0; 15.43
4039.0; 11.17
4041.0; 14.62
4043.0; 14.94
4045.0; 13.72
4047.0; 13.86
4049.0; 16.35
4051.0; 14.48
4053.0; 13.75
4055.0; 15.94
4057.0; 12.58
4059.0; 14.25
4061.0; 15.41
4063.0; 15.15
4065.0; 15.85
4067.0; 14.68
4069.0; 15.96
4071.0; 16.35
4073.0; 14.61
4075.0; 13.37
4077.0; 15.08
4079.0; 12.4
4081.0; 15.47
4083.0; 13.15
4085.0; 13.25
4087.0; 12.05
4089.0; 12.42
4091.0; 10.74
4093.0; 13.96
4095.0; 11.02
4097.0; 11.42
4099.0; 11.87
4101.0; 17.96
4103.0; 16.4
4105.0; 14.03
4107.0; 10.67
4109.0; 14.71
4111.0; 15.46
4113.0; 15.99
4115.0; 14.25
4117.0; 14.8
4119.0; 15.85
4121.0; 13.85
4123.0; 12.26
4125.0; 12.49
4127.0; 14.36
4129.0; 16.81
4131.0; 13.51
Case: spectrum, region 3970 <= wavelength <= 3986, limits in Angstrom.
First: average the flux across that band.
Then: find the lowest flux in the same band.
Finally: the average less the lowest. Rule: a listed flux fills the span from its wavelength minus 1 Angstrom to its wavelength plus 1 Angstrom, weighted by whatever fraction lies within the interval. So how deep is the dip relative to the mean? 4.1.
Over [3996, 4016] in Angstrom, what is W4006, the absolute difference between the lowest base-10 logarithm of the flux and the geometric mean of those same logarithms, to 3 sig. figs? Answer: 0.166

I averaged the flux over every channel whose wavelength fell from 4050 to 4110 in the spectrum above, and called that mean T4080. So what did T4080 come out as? 14.0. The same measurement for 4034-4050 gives 14.6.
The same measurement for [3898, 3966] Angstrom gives 14.2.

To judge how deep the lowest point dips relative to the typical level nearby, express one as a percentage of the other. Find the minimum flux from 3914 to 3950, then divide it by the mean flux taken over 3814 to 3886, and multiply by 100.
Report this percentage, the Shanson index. 85.3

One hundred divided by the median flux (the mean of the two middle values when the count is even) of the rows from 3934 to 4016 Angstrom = 7.2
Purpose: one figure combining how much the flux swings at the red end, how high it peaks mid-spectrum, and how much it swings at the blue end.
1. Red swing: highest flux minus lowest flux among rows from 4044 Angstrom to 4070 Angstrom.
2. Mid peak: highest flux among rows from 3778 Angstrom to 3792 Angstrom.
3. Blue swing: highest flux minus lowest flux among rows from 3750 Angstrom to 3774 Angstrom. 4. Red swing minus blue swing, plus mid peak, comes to 18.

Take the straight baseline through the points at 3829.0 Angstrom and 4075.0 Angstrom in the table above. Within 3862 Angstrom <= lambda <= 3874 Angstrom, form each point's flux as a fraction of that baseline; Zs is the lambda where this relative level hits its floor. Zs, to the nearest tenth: 3873.0 Angstrom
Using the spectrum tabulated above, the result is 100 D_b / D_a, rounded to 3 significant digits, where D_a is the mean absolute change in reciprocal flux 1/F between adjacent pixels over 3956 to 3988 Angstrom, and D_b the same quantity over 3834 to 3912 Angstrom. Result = 122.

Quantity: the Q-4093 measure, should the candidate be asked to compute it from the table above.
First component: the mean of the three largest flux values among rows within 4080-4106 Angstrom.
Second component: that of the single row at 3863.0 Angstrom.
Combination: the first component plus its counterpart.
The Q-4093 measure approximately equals 31.7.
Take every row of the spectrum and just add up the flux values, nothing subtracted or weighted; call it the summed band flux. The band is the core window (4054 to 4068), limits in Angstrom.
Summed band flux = 104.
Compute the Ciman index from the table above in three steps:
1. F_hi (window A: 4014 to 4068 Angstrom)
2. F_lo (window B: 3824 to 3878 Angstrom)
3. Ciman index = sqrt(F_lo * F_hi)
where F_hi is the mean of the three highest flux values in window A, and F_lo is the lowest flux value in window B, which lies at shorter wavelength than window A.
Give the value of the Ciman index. 9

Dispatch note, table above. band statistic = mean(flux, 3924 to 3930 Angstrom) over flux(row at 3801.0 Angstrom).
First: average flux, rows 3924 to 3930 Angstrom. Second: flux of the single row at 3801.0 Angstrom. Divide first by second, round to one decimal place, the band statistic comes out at 1.4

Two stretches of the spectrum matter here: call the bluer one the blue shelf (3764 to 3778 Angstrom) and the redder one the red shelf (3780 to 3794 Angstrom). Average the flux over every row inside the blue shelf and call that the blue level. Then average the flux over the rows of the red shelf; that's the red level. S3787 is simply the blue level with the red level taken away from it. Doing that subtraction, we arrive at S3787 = -3.1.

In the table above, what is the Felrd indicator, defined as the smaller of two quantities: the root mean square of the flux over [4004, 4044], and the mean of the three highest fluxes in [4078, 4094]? 14.2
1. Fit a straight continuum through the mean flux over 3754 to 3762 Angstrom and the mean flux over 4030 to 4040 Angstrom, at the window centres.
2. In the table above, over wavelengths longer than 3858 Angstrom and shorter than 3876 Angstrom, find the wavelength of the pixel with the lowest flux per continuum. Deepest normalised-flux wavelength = 3873.0 Angstrom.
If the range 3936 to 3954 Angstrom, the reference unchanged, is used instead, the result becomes 3945.0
